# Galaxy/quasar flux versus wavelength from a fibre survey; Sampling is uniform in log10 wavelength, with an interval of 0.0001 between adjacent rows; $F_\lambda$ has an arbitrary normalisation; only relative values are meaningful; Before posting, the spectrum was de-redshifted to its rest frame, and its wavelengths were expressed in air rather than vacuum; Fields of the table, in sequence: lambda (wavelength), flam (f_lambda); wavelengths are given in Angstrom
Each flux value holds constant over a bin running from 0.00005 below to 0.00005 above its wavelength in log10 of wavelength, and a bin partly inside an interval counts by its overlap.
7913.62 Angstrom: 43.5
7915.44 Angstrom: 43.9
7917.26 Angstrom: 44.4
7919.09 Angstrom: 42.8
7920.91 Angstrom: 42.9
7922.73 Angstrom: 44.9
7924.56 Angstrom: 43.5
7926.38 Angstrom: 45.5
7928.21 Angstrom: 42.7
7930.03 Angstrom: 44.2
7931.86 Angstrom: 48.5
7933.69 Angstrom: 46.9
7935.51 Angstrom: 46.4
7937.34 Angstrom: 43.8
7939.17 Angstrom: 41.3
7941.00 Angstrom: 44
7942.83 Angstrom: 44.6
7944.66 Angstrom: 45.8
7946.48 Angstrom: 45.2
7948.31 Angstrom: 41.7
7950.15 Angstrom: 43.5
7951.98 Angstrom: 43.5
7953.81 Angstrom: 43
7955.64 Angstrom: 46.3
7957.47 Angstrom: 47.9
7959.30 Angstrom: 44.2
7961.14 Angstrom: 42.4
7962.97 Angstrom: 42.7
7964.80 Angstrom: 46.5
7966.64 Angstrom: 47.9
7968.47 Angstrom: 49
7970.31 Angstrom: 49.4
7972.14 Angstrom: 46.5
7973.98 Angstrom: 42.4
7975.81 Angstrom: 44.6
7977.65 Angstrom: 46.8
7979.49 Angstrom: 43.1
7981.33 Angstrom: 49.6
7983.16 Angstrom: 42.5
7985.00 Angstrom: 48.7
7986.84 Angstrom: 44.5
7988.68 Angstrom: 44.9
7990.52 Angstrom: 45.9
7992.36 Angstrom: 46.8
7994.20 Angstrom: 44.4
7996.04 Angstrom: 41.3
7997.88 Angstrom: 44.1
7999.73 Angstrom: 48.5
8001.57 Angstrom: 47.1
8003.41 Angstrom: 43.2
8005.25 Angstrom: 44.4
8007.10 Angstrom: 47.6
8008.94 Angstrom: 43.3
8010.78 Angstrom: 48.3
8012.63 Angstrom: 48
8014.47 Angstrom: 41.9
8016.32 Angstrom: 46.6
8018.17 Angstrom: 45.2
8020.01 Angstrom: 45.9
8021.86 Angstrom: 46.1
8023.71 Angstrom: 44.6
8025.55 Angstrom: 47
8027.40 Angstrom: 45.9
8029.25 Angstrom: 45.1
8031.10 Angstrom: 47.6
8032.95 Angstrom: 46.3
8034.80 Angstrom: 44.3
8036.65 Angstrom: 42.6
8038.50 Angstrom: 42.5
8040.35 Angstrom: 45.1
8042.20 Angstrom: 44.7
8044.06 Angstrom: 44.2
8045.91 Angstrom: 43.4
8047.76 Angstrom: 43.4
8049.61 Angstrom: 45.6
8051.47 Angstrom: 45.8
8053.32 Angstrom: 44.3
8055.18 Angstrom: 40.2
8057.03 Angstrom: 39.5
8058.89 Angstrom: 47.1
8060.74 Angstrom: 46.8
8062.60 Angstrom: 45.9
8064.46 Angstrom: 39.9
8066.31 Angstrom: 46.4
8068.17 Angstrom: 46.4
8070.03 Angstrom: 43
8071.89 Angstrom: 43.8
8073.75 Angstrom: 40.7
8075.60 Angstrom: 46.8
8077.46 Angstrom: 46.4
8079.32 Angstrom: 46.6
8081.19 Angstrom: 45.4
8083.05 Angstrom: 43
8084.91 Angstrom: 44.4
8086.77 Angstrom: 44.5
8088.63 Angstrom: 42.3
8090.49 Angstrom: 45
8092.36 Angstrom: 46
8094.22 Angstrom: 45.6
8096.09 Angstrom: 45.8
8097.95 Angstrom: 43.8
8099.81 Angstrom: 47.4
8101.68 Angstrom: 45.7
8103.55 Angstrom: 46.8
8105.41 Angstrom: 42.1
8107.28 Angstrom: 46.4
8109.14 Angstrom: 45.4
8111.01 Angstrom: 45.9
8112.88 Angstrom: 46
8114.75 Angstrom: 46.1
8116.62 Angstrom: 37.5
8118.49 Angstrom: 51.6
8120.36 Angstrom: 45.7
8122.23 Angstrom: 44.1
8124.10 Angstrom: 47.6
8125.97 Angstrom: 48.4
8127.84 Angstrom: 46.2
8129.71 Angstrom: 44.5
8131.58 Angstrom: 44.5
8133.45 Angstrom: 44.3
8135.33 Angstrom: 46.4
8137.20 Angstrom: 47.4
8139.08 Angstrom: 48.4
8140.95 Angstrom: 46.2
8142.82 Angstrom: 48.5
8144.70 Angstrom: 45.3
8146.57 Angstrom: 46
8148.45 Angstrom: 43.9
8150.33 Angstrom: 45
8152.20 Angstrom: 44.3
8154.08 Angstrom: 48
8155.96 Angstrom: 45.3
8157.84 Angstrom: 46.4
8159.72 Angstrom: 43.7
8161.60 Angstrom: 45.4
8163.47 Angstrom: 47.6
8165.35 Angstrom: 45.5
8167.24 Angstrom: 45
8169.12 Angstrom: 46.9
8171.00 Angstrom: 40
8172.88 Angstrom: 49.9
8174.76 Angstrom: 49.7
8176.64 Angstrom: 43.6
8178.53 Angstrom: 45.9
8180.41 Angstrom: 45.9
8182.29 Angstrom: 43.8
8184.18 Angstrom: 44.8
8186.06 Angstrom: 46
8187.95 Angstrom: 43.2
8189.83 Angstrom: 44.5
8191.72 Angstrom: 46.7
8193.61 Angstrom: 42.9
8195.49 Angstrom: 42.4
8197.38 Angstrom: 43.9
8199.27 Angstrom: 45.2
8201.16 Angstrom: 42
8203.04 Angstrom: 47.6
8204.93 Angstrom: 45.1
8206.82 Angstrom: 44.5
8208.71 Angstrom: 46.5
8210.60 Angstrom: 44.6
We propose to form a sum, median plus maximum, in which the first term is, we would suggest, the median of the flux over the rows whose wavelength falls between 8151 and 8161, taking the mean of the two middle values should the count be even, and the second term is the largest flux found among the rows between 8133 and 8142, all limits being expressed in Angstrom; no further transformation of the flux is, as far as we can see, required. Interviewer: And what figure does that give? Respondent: 93.7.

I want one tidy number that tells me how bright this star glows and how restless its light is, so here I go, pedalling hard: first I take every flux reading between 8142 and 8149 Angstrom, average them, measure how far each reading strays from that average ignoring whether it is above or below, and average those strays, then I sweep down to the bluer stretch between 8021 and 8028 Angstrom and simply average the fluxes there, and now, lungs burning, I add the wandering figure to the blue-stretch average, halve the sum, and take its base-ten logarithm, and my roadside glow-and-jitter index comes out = 1.373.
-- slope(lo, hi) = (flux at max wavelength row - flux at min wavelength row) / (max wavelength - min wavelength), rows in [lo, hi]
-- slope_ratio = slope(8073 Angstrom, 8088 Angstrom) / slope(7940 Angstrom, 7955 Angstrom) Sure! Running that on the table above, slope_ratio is -3.7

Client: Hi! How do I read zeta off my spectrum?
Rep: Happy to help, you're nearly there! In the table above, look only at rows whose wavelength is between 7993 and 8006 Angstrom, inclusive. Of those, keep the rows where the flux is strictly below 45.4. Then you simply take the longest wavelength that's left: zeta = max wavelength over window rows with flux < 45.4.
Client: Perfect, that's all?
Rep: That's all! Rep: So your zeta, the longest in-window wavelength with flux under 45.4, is 8005.25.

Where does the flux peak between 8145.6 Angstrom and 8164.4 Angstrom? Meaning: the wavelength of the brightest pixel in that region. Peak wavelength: 8154.08 Angstrom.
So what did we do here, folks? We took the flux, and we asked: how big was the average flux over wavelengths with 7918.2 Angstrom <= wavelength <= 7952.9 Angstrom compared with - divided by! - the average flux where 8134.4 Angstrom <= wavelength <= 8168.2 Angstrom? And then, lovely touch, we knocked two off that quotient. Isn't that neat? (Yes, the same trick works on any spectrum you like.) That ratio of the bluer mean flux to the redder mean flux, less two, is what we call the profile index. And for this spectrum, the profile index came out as -1.04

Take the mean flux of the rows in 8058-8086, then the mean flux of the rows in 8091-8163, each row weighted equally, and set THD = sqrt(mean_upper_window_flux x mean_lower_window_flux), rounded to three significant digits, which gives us 45.3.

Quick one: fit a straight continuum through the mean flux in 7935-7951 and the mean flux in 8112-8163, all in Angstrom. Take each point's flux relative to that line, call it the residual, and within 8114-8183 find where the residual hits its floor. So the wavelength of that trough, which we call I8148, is 8116.62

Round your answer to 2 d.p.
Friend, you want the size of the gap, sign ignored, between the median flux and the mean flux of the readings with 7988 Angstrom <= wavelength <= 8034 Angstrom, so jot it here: 0.30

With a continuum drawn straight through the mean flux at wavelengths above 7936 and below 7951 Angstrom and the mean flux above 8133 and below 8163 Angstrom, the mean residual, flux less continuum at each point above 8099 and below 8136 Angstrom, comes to 0.0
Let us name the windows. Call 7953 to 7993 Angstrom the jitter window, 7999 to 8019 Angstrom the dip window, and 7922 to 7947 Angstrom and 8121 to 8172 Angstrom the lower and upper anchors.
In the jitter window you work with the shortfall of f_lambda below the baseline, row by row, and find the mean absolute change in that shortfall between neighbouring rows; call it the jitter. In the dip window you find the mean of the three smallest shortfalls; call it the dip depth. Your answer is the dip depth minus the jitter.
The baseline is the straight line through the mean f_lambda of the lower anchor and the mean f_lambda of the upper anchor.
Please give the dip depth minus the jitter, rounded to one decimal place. -5.9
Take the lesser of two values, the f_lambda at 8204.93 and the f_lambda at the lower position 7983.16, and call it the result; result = 42.5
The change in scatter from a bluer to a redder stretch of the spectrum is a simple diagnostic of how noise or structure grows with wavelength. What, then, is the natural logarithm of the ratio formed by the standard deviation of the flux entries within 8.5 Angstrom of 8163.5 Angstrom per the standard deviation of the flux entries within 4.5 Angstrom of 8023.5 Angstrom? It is 1.0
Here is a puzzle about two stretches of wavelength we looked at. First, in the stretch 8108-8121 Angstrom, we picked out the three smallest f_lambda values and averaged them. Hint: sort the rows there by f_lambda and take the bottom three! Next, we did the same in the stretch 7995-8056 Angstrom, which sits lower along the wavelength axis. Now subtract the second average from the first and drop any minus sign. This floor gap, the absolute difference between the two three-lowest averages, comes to 1.7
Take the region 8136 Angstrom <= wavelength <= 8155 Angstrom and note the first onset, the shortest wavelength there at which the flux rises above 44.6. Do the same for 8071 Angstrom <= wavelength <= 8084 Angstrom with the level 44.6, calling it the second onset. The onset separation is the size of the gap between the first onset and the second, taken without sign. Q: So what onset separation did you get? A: 61.6 Angstrom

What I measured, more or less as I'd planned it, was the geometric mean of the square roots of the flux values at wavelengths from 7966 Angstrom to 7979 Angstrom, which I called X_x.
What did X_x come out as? 6.83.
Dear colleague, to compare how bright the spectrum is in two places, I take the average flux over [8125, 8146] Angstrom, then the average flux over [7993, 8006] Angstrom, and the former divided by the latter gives 1.04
